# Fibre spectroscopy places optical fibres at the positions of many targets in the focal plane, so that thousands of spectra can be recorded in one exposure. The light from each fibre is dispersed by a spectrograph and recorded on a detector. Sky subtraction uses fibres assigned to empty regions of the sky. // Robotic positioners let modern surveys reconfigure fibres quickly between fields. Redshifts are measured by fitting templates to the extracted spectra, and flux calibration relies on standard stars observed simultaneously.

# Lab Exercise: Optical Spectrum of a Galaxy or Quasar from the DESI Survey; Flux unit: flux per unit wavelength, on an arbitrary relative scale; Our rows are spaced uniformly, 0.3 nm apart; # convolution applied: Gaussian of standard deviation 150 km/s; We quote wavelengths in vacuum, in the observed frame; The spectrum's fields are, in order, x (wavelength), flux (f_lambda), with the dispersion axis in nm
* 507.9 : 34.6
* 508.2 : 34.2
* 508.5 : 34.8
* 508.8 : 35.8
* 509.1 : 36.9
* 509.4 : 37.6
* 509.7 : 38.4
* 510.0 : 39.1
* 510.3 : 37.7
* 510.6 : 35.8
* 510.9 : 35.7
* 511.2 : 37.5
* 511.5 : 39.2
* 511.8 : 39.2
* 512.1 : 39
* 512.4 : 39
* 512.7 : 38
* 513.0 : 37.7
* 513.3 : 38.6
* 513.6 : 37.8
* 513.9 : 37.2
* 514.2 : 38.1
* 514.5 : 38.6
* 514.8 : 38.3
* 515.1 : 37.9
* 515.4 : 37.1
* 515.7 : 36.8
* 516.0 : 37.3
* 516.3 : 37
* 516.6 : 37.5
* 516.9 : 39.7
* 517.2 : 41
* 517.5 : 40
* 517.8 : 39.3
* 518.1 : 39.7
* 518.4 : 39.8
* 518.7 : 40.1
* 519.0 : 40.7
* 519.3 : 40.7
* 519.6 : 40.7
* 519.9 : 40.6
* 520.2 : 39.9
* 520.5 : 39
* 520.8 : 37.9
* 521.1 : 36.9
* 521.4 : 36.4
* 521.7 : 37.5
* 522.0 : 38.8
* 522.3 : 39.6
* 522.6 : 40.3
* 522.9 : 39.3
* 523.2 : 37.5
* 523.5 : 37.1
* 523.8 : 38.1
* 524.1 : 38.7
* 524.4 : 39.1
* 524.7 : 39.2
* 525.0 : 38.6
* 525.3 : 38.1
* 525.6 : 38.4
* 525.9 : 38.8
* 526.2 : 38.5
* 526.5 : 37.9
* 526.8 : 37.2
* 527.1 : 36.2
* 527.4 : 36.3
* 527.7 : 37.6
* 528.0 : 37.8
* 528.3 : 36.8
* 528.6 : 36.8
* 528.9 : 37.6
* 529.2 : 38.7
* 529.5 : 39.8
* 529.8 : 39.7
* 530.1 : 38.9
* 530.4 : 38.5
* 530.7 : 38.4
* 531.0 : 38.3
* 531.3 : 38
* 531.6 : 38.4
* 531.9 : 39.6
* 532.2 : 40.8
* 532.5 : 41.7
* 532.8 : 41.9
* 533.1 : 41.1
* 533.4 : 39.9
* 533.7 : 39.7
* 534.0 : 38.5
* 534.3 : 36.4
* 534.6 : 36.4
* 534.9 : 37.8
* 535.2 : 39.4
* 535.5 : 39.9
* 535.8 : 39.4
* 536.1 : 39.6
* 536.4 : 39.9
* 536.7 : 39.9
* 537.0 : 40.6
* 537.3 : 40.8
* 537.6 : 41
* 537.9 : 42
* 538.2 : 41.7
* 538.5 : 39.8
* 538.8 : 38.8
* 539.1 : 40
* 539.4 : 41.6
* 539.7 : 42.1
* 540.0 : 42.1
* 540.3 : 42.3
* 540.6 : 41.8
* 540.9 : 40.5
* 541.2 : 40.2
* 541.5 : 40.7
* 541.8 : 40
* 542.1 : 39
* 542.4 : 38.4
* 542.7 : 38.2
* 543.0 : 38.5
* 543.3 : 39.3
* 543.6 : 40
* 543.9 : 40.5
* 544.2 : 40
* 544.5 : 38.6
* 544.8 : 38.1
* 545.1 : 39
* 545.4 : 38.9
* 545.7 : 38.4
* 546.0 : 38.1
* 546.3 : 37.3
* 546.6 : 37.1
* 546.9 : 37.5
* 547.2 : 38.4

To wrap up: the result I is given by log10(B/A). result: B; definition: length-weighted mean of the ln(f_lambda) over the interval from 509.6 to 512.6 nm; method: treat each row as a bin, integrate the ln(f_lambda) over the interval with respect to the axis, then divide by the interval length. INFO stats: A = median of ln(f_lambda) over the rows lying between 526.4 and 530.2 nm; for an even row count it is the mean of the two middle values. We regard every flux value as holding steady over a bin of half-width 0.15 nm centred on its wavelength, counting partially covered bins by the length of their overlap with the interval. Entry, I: 0.001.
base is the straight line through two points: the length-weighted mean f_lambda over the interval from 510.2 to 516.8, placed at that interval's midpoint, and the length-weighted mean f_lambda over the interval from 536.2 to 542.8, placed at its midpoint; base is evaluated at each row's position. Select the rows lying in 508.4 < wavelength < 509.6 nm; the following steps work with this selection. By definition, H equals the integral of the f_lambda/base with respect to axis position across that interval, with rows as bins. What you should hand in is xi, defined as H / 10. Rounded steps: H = 1.17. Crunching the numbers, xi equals 0.117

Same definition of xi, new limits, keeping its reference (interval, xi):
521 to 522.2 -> 0.116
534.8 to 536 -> 0.117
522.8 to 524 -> 0.117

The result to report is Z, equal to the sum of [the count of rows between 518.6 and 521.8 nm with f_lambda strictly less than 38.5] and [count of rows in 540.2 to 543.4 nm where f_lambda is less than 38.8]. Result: 7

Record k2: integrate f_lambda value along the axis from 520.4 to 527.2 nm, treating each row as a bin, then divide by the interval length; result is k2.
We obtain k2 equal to 38.2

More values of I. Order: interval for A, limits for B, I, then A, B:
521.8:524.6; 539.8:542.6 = 0.005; 3.66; 3.70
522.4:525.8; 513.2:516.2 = -0.003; 3.65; 3.63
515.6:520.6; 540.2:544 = 0.000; 3.68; 3.69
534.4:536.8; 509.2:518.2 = -0.004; 3.68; 3.64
